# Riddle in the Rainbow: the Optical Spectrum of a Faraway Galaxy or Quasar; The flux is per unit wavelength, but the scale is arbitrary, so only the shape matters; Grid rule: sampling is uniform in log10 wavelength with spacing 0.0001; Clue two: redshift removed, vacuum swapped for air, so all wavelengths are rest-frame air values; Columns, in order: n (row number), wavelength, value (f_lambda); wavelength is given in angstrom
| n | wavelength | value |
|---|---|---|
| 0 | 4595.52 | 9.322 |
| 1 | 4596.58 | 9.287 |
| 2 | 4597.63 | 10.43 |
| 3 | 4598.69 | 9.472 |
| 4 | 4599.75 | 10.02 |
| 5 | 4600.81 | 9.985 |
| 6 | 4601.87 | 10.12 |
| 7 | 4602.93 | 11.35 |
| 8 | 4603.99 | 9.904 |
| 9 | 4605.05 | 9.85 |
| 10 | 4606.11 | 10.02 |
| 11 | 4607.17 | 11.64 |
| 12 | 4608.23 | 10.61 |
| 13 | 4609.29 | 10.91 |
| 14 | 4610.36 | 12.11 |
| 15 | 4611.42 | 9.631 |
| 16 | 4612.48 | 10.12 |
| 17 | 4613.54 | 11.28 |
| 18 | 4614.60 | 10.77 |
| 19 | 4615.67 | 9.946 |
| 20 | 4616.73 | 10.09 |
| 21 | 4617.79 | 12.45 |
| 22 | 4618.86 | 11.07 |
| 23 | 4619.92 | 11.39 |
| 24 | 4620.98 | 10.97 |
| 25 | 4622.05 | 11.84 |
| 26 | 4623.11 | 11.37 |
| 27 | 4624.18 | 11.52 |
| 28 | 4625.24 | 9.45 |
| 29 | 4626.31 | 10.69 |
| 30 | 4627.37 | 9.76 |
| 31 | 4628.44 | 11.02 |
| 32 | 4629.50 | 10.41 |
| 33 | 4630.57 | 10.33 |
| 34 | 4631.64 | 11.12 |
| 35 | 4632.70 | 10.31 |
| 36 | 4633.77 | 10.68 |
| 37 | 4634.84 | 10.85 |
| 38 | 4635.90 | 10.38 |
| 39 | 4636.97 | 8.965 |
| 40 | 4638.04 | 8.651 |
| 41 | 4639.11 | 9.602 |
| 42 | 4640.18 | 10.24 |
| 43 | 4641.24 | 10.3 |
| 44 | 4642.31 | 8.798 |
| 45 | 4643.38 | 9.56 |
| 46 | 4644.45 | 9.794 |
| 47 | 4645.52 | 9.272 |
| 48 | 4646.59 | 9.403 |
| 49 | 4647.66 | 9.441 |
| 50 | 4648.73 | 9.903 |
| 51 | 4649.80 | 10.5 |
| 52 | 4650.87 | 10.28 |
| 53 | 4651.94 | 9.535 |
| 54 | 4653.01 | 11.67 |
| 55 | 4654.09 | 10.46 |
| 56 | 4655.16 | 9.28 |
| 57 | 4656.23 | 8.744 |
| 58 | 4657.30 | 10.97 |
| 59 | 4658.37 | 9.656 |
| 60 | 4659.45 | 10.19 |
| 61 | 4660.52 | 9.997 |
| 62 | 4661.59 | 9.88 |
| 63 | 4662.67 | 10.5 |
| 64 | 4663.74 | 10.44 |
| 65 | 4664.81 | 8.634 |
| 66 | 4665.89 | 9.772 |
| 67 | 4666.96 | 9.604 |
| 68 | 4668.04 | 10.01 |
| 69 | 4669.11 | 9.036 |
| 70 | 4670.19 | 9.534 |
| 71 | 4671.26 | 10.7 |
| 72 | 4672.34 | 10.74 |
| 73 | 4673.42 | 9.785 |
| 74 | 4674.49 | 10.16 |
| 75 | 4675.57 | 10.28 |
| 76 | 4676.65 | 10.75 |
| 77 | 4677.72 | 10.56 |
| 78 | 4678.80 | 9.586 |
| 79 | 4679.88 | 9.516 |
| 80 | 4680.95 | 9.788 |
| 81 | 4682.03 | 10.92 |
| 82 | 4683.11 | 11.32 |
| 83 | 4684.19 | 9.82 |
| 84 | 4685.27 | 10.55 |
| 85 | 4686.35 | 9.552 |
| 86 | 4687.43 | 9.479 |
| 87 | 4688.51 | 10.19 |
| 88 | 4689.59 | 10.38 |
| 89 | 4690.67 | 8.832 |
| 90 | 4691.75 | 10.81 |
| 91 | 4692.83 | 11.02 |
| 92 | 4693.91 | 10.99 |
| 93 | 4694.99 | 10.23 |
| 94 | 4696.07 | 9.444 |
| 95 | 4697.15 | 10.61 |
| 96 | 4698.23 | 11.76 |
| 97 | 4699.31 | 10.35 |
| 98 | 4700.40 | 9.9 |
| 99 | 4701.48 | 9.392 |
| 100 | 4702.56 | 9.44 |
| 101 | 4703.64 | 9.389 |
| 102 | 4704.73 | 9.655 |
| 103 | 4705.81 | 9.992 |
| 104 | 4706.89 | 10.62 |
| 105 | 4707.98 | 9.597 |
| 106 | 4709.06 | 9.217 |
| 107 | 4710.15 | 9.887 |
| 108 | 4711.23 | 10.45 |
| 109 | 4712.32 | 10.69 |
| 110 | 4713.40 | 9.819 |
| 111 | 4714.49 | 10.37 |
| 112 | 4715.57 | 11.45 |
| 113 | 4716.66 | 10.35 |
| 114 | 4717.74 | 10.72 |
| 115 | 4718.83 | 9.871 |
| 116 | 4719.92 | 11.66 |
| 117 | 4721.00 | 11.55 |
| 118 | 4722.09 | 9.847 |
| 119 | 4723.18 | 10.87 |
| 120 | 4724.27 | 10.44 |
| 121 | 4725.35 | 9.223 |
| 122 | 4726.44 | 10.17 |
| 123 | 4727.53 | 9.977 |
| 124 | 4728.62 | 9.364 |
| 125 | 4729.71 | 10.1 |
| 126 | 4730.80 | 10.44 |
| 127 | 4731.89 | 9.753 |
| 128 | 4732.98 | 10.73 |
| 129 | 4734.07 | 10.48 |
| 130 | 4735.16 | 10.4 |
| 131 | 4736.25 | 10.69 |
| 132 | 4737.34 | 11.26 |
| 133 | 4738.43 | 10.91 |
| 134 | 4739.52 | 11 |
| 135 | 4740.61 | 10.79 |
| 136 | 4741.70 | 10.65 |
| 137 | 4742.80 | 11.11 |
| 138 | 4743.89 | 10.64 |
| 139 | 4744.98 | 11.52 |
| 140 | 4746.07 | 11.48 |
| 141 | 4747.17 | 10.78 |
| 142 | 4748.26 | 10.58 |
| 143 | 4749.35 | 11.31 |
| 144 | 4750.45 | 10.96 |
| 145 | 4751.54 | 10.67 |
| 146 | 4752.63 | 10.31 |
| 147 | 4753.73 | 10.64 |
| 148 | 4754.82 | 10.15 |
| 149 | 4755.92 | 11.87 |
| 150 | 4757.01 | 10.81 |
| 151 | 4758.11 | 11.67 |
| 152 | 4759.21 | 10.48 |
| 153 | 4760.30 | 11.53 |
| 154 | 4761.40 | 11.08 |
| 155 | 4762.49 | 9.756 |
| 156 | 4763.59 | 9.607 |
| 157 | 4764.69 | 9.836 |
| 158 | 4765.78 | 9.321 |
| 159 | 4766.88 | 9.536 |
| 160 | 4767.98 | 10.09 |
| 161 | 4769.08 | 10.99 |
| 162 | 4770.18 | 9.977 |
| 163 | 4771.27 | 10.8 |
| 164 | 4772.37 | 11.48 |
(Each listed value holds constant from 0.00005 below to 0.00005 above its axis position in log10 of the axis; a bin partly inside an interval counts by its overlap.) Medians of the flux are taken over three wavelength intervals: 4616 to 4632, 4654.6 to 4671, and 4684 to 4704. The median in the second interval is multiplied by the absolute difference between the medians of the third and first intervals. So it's 8.1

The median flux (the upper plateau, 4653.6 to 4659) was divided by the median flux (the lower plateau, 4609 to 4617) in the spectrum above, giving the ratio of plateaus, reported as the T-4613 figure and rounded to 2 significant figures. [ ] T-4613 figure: 0.92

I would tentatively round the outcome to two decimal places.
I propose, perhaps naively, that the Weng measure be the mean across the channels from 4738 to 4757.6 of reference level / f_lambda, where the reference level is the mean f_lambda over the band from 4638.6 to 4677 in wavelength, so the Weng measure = 0.91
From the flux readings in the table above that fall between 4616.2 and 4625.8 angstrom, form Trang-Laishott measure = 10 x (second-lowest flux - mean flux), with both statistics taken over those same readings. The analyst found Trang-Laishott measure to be -10.4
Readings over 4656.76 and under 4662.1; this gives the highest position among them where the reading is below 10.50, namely 4661.59 angstrom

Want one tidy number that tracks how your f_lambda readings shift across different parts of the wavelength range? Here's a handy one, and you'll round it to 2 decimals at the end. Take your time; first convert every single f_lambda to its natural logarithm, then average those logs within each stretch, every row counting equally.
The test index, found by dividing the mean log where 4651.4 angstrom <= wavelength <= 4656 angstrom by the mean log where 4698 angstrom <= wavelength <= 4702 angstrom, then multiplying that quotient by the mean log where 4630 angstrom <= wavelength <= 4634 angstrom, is 2.35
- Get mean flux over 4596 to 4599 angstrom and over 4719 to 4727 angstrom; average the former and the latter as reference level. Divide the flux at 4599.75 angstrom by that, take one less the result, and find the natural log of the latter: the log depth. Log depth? -4.5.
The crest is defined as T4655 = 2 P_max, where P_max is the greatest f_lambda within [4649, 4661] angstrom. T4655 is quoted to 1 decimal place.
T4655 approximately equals 23.3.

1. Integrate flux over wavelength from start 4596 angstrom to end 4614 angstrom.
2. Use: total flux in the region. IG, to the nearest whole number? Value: 187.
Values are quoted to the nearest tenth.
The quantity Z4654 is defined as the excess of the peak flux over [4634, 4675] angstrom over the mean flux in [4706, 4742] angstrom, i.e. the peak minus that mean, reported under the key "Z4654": 1.3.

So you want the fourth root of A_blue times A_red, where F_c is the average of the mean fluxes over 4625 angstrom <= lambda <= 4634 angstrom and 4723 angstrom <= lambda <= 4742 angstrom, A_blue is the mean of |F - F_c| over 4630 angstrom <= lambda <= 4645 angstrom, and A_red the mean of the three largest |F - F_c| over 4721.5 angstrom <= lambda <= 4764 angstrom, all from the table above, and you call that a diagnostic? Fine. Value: 0.96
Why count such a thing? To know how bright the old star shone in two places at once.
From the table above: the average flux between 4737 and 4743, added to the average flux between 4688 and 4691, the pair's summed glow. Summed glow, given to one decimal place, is 20.8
